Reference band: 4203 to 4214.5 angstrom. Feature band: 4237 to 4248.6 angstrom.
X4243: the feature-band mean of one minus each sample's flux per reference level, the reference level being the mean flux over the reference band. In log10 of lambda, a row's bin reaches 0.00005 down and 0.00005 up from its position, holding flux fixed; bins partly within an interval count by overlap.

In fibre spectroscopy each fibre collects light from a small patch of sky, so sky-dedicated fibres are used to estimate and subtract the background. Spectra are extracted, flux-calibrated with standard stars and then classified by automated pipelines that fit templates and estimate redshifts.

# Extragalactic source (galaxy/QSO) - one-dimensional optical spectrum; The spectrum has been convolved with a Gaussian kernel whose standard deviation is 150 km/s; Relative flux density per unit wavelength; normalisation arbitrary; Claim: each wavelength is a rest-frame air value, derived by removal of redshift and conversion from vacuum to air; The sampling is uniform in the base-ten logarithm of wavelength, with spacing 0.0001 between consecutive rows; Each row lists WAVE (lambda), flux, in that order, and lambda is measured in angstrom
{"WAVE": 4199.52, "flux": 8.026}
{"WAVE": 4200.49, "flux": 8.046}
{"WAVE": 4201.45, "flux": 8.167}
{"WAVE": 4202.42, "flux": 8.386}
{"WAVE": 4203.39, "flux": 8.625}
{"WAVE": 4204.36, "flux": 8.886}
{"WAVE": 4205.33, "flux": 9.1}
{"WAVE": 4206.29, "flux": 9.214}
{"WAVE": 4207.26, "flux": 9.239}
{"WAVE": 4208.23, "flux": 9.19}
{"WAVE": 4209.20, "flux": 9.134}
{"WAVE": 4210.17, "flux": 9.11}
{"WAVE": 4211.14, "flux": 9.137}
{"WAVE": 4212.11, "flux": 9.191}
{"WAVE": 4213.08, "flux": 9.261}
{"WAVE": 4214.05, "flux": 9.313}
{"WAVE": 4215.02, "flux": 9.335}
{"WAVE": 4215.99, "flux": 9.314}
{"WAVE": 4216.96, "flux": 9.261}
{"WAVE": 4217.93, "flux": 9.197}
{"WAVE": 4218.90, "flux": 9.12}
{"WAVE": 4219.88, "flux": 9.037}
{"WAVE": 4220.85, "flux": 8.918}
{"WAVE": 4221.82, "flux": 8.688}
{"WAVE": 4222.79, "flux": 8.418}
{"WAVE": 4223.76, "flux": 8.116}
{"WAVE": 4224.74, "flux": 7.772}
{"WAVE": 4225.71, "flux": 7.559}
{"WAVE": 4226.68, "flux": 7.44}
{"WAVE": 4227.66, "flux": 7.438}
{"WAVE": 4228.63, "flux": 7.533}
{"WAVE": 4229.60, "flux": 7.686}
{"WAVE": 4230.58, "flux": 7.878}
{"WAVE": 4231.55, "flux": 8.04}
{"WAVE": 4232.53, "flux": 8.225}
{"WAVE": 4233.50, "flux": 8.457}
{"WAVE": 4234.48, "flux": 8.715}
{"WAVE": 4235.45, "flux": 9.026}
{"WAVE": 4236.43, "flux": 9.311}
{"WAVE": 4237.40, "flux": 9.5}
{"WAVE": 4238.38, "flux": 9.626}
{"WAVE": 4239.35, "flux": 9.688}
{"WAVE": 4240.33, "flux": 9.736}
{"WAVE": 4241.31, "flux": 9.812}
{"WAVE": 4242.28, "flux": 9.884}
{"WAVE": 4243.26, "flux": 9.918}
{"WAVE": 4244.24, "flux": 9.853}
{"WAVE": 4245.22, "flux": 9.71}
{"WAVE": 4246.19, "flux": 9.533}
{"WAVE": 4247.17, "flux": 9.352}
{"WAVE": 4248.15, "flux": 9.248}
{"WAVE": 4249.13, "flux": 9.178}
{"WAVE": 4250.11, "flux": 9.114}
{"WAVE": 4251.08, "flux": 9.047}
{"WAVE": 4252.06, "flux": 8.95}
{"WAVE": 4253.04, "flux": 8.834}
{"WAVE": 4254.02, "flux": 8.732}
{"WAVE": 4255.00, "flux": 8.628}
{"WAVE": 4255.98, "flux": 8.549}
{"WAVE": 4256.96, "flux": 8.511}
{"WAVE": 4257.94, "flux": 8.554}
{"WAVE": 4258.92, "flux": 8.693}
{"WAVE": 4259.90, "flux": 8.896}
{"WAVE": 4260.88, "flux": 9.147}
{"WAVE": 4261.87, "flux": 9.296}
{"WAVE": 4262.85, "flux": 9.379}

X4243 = -0.059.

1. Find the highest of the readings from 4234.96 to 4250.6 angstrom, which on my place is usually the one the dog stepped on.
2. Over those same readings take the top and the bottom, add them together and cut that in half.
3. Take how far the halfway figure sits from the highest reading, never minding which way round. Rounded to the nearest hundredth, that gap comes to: 0.45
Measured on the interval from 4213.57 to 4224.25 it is 0.61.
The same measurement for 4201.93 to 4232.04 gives 0.95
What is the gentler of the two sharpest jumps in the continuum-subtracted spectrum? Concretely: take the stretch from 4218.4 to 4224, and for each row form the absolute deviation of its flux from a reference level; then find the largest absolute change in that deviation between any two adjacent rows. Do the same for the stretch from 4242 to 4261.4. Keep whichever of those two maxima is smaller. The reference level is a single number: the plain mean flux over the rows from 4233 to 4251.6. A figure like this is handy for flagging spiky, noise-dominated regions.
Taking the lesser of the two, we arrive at 0.25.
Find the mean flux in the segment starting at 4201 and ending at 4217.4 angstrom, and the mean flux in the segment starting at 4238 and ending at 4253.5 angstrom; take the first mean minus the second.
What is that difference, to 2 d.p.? -0.42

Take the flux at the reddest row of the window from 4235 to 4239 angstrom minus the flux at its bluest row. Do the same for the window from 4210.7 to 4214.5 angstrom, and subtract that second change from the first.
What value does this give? 0.4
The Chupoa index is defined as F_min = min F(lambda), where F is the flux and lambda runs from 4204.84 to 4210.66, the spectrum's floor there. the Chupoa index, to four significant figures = 9.100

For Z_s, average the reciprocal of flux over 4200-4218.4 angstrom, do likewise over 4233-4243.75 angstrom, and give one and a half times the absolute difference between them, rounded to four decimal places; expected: 0.0073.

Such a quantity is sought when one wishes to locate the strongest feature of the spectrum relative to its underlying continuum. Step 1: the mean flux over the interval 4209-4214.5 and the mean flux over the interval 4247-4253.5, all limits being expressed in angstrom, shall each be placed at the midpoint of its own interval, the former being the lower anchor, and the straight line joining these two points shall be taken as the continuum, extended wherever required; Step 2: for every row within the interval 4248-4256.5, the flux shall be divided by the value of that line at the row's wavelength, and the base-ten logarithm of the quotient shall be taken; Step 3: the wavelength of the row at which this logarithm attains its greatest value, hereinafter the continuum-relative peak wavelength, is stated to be 4248.15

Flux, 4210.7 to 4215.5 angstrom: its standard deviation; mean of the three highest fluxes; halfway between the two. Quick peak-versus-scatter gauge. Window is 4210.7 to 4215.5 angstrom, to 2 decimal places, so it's 4.69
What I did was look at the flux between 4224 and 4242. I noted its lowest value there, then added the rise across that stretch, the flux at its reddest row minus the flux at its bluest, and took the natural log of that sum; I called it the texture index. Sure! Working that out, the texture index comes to 2.25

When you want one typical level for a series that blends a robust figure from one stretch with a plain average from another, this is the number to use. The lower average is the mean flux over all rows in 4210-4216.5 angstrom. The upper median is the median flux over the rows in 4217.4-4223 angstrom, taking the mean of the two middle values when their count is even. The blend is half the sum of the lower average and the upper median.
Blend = 9.11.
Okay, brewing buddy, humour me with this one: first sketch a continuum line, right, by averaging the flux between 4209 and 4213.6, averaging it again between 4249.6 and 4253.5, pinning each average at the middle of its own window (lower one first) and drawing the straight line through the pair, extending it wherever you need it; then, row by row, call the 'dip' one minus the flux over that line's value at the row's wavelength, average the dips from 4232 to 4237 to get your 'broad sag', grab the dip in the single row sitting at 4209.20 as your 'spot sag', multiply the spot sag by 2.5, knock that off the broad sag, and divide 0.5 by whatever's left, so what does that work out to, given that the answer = 21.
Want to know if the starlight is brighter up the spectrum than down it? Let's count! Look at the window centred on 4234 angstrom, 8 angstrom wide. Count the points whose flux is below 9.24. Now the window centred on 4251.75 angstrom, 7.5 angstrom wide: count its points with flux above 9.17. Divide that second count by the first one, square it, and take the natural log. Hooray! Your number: -2.2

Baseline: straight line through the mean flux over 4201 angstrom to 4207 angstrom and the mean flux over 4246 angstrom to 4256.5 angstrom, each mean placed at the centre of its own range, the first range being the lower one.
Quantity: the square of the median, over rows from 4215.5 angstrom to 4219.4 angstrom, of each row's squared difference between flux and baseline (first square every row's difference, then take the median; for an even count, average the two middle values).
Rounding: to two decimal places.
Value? 0.03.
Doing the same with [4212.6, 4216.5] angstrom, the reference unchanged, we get 0.07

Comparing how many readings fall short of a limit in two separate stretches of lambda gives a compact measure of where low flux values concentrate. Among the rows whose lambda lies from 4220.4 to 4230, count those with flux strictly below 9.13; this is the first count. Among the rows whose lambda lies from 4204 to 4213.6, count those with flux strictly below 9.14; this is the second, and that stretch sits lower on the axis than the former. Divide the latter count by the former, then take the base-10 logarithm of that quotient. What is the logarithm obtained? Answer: -0.3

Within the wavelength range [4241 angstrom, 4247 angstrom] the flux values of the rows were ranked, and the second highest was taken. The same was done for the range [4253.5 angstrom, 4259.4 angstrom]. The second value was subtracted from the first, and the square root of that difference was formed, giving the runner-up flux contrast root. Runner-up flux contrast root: 1.1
